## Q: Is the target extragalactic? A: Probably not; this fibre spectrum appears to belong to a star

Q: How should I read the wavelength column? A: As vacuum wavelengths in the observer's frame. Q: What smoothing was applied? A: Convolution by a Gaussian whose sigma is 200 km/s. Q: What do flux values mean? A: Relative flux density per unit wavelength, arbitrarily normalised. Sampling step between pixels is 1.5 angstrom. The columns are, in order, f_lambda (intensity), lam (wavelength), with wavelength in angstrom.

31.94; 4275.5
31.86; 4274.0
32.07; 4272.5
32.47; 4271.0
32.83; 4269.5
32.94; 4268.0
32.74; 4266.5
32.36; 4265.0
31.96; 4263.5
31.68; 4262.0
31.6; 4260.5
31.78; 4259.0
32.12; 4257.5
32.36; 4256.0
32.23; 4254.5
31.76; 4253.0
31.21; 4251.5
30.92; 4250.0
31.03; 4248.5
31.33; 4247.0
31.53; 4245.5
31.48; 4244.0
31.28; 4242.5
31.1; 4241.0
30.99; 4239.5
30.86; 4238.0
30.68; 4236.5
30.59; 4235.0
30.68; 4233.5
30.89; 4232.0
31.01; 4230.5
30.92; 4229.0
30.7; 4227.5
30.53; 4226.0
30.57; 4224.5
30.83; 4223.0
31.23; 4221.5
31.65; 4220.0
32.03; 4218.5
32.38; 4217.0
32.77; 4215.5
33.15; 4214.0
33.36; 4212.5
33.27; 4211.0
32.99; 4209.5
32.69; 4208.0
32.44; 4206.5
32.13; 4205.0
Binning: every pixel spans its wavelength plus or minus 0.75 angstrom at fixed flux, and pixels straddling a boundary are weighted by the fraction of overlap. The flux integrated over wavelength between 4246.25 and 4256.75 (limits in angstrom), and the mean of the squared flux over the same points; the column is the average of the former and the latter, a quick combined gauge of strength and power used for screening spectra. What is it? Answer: 663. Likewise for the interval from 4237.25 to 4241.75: 550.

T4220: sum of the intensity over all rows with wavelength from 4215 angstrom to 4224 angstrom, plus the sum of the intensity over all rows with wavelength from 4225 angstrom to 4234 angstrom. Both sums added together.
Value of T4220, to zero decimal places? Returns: 376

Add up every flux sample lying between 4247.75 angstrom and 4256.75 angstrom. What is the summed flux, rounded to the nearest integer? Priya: 190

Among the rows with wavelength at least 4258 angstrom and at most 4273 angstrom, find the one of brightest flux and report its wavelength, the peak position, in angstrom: 4268.0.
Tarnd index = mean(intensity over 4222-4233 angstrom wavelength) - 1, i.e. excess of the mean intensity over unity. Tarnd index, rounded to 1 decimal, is 29.8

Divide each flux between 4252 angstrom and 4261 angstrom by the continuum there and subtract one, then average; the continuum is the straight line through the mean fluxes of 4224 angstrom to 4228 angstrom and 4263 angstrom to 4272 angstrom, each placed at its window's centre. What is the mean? -0.002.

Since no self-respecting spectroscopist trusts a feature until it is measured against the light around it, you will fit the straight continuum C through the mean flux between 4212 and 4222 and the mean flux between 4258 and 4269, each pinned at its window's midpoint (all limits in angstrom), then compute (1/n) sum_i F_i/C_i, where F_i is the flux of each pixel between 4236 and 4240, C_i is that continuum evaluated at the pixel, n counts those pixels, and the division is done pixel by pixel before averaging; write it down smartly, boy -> 0.956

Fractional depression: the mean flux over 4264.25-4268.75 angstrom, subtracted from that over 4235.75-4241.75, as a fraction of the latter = -0.057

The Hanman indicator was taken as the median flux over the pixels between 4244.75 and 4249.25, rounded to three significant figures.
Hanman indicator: 31.3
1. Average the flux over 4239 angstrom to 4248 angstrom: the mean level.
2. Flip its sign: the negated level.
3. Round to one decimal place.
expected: -31.3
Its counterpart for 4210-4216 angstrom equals -33.1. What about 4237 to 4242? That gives -31.0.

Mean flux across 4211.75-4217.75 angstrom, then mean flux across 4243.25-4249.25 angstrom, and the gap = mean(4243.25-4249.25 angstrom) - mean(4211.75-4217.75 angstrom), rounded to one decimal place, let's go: -1.6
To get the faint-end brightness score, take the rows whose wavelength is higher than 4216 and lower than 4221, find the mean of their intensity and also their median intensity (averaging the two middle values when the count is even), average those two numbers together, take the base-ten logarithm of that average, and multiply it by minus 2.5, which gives -3.76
